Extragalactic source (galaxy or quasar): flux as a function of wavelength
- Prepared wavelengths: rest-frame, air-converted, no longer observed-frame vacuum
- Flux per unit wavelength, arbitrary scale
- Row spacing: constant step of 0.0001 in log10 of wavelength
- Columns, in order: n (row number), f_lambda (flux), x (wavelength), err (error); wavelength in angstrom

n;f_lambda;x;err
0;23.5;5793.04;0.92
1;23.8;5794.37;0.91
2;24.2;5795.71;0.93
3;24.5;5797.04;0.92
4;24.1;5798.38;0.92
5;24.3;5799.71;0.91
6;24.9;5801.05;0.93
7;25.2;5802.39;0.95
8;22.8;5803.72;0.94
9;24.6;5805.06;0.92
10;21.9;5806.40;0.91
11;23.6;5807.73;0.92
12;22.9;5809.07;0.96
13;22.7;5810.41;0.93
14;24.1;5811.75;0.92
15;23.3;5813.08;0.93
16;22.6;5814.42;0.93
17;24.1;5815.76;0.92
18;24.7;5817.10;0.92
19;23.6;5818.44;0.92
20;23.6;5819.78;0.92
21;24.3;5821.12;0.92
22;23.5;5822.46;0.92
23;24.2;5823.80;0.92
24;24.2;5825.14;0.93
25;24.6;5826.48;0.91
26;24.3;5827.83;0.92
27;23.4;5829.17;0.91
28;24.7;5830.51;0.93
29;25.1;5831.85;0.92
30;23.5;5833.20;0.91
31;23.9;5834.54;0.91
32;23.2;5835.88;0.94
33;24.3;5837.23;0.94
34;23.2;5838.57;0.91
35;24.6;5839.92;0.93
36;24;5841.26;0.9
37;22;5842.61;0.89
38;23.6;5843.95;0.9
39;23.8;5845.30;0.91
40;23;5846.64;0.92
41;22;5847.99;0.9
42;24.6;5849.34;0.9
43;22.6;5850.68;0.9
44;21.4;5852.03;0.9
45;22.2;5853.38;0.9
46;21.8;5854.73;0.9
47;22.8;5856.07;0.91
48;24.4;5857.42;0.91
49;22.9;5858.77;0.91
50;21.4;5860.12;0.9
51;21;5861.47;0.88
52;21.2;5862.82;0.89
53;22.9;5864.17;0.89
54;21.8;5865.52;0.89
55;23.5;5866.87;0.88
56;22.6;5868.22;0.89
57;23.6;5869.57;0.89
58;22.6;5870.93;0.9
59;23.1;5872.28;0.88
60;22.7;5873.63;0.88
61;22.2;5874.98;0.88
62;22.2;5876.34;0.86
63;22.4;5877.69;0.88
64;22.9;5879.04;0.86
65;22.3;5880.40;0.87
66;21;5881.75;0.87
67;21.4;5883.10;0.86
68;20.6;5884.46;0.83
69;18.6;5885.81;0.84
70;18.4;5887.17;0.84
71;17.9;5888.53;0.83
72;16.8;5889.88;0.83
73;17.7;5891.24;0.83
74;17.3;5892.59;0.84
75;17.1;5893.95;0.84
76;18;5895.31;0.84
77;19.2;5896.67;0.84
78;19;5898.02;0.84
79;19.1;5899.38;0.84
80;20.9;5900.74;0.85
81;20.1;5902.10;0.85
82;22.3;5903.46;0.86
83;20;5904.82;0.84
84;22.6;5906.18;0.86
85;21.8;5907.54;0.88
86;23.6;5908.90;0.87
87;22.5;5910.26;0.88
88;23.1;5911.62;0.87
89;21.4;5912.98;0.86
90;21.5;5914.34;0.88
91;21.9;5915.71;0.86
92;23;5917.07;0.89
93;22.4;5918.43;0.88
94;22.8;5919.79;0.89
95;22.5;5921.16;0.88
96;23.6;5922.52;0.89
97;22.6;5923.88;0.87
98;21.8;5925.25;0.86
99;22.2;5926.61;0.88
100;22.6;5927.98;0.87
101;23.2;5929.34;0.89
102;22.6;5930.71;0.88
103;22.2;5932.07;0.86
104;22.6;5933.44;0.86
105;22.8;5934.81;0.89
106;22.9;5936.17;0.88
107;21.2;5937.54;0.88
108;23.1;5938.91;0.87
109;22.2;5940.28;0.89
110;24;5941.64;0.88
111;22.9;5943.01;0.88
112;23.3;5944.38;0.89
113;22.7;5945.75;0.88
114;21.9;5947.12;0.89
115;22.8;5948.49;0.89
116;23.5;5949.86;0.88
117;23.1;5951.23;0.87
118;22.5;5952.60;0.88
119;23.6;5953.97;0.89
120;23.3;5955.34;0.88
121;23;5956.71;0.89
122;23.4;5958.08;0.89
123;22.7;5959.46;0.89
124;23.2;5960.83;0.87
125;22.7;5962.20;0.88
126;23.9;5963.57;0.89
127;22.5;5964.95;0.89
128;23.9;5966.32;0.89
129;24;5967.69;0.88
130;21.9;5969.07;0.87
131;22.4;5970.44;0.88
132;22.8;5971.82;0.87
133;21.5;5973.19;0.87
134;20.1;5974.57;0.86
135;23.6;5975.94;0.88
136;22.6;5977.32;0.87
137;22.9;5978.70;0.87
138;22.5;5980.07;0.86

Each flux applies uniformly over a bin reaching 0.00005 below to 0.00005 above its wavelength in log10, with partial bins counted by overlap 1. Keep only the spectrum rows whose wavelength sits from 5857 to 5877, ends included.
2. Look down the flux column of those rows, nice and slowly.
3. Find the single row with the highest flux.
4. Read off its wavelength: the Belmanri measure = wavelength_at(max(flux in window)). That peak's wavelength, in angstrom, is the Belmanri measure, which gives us 5857.42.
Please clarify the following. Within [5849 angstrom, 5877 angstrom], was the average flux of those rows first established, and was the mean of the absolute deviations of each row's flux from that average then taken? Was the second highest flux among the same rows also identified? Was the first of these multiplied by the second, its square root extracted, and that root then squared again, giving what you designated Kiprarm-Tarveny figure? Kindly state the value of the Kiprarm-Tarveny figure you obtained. 18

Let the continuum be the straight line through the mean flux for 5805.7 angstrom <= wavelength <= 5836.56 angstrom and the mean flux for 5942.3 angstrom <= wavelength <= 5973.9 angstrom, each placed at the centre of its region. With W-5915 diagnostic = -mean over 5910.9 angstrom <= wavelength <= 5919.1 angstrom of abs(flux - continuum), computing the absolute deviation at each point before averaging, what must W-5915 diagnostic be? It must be -1.0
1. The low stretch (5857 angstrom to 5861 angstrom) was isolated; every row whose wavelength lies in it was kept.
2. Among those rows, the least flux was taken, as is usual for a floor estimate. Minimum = 21.4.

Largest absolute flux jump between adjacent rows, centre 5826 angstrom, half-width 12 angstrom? 1.6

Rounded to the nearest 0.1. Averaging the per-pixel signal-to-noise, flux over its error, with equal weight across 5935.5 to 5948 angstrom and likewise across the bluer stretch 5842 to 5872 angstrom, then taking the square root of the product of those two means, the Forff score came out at 25.5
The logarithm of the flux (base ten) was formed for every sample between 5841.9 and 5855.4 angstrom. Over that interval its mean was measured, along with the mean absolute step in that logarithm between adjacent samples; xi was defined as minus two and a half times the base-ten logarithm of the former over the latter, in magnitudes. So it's -4.46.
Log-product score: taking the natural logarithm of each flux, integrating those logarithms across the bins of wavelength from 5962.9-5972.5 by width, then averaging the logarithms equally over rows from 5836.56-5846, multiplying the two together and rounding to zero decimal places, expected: 95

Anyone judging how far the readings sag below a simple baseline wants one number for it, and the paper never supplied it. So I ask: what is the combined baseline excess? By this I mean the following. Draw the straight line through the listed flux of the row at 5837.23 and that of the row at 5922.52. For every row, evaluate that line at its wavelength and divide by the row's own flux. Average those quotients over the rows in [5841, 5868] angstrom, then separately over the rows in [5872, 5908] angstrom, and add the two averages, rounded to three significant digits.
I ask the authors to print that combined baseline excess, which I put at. 2.26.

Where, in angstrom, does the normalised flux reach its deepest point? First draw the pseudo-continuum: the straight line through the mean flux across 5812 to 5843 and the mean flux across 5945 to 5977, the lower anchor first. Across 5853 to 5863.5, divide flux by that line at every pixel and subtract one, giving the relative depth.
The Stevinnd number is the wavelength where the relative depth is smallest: 5861.47 angstrom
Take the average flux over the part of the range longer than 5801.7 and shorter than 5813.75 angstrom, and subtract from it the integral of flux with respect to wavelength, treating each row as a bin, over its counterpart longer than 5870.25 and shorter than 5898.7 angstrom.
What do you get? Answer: -550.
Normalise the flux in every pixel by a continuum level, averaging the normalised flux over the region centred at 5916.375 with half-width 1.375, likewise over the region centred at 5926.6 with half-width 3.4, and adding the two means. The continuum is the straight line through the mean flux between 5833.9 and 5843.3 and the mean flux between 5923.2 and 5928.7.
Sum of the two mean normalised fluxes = 2.01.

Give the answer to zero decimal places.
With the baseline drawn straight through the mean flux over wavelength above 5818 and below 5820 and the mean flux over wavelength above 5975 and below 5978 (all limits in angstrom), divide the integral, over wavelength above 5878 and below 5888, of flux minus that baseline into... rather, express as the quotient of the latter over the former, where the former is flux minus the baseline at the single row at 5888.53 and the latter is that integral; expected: 5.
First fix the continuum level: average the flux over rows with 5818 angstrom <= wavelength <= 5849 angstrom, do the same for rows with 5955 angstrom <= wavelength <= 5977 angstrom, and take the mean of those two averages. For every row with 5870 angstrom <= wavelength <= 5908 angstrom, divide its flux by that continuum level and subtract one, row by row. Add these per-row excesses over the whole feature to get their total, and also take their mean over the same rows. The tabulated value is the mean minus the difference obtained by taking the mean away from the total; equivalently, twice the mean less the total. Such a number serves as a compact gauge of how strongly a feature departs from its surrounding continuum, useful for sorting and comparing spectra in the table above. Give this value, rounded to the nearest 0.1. 3.3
